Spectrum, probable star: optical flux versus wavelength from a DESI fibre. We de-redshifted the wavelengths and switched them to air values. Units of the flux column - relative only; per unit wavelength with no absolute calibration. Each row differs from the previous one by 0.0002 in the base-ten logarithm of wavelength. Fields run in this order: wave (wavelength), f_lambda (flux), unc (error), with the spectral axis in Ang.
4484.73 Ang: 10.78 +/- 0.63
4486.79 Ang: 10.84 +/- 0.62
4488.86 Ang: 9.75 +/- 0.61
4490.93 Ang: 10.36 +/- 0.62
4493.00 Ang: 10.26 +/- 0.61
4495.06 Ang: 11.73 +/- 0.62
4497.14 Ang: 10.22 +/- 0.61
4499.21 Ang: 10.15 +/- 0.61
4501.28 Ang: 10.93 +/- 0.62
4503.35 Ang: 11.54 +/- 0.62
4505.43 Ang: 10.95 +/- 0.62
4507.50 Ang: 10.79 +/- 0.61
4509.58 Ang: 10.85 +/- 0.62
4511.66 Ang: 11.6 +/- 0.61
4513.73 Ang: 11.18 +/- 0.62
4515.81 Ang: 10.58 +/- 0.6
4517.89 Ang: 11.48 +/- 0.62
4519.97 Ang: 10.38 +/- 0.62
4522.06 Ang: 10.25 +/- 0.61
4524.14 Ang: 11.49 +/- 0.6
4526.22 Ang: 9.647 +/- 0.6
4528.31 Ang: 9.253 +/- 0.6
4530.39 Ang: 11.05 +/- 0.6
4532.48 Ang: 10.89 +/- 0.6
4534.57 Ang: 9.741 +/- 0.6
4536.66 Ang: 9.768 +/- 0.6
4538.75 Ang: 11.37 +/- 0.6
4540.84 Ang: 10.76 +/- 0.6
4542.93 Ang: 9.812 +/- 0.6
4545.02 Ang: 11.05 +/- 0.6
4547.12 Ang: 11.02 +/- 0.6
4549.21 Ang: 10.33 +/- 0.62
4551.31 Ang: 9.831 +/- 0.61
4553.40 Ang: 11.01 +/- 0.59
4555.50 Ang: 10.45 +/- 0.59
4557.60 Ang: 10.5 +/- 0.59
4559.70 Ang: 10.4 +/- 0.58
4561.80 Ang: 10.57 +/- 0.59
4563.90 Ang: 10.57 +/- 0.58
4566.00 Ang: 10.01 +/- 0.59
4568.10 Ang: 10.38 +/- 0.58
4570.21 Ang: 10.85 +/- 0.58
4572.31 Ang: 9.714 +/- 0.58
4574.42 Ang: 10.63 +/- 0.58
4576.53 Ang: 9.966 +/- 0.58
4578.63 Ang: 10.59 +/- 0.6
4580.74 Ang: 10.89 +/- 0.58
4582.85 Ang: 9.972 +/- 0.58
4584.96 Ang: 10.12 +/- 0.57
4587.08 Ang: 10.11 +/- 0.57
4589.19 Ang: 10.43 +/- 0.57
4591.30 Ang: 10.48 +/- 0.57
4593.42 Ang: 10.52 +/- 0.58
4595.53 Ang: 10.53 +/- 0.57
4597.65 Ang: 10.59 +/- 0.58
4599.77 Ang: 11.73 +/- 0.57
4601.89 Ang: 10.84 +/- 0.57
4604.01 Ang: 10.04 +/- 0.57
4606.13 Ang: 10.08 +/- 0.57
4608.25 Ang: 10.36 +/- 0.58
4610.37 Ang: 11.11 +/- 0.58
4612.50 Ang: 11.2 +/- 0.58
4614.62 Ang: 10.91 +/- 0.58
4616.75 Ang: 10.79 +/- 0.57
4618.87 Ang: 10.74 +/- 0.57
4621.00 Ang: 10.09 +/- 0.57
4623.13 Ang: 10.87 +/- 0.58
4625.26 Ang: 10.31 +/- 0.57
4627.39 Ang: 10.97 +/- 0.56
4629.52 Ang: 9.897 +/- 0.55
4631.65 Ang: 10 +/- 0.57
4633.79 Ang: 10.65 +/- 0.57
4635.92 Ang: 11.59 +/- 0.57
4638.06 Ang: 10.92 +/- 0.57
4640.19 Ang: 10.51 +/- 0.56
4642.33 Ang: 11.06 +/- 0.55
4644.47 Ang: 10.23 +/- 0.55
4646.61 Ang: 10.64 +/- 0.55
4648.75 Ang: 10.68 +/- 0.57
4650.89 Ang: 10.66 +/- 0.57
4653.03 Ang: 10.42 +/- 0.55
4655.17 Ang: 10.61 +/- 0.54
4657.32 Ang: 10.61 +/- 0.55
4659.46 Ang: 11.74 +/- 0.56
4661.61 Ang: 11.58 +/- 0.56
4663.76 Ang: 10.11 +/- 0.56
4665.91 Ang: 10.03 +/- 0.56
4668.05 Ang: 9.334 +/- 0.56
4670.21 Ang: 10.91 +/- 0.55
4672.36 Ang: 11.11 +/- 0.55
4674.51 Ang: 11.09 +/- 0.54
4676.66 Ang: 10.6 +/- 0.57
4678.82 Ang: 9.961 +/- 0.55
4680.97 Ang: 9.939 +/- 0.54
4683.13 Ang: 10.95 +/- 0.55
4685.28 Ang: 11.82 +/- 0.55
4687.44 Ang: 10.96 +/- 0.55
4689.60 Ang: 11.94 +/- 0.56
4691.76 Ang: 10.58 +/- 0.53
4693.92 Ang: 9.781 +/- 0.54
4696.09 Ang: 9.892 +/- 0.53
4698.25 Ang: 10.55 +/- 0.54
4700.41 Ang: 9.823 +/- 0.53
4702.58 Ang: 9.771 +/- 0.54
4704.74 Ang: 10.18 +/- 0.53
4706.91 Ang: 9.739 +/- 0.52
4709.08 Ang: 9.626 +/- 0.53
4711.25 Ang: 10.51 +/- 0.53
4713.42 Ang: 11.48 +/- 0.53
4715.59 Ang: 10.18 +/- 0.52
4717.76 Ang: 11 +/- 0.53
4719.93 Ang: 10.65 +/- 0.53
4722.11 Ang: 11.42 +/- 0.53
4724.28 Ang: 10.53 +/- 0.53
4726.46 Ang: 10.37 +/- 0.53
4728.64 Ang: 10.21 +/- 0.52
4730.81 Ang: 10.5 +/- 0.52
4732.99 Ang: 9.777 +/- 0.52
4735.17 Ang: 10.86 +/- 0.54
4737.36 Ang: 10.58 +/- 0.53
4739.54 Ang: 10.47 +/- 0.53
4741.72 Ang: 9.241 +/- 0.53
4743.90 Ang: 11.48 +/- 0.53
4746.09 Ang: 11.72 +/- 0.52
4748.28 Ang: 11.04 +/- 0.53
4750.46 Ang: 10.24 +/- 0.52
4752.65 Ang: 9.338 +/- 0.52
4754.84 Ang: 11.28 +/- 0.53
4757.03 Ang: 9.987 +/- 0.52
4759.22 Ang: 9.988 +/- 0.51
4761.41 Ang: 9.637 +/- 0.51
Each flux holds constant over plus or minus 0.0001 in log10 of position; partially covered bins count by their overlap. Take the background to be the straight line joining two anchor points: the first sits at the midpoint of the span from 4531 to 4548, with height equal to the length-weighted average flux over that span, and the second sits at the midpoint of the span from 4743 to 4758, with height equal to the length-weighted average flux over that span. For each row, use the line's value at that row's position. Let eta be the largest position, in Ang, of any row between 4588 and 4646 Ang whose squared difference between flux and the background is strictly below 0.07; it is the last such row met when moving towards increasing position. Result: 4640.19 Ang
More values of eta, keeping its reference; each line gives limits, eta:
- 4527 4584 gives 4578.63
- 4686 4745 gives 4739.54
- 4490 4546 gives 4540.84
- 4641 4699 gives 4698.25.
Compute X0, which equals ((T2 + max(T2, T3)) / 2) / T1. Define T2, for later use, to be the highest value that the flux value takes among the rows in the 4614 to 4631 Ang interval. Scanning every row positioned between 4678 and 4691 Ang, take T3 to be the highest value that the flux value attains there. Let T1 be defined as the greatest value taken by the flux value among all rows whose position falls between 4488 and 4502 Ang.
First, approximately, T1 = 11.73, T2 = 10.97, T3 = 11.94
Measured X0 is 0.98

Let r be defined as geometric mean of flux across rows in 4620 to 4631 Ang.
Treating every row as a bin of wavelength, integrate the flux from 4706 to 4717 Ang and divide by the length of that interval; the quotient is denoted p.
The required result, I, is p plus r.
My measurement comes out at 20.8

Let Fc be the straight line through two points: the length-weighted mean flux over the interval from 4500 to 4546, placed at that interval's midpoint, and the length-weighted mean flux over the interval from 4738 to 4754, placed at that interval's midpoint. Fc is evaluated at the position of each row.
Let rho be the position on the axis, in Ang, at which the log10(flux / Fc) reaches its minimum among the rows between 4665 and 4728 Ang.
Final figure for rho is 4668.05 Ang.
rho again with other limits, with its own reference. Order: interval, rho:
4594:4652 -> 4629.52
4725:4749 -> 4741.72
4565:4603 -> 4572.31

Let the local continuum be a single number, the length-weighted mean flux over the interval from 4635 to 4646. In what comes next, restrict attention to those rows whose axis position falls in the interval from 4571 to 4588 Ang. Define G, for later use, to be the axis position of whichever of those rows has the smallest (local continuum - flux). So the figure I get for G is 4580.74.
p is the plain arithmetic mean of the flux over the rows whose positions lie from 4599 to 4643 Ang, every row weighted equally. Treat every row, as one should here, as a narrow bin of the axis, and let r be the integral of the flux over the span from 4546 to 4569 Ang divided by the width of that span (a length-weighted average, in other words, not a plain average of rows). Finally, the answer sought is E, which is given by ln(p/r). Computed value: 0.022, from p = 10.7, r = 10.46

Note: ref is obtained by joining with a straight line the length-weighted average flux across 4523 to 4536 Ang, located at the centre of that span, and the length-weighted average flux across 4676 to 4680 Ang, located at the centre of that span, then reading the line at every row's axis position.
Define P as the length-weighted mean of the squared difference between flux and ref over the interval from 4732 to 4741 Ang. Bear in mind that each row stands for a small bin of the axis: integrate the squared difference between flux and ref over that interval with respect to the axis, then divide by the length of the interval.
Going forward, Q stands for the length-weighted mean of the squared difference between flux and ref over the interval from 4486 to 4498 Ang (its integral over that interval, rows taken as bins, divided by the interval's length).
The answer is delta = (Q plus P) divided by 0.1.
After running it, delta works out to 6.7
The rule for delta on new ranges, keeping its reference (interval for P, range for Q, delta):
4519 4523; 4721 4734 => 3.2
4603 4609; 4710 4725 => 6.3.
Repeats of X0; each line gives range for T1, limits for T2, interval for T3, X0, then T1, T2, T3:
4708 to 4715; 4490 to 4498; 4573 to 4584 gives 1.02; 11.48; 11.73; 10.89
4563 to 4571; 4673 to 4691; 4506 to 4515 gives 1.10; 10.85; 11.94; 11.6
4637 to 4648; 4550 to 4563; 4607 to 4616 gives 1.00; 11.06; 11.01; 11.2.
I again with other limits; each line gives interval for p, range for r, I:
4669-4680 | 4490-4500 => 21.2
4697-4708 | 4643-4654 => 20.5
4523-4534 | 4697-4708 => 20.4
